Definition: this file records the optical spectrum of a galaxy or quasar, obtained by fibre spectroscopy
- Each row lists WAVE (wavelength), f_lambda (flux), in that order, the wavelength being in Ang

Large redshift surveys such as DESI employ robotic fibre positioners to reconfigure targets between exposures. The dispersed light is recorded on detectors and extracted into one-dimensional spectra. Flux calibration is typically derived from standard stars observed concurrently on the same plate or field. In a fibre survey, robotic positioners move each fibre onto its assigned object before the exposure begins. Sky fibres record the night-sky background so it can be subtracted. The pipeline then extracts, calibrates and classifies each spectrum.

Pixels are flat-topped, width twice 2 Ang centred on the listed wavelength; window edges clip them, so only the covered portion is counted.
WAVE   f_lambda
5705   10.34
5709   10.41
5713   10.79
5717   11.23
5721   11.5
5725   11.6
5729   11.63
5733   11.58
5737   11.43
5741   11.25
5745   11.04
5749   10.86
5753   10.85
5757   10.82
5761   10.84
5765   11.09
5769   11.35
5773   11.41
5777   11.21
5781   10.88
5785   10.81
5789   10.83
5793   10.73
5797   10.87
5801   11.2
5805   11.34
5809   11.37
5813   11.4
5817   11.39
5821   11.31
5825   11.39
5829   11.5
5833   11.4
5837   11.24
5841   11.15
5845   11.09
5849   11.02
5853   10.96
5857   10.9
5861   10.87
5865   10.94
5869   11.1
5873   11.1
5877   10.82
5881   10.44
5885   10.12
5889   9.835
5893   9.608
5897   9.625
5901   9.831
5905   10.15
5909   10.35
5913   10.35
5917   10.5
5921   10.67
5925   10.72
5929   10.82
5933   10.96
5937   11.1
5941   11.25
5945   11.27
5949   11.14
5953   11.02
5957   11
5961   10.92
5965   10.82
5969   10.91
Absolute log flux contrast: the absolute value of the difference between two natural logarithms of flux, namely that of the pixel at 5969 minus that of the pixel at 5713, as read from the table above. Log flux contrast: 0.011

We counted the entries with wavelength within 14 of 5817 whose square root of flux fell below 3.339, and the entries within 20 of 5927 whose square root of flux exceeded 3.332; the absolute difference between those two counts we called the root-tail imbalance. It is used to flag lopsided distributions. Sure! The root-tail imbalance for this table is 2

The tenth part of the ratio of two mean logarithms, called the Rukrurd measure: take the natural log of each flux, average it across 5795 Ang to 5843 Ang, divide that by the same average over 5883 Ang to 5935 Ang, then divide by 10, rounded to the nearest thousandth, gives 0.104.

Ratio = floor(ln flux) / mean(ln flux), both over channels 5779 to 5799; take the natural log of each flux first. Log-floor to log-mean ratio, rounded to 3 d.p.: 0.996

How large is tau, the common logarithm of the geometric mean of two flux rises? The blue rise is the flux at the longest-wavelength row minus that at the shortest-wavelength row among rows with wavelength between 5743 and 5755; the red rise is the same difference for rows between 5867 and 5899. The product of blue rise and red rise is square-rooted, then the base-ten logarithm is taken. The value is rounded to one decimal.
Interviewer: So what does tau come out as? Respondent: -0.3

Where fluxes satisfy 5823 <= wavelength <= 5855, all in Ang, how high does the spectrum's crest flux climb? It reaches 11.5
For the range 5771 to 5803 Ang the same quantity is 11.41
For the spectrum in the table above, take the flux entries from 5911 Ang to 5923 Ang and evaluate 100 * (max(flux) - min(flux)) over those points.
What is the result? 32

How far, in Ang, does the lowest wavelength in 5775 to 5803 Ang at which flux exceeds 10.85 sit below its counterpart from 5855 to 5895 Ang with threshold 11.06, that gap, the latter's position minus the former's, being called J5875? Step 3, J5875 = 92 Ang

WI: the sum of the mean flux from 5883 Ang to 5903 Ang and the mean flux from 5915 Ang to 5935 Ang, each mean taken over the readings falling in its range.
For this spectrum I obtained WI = 20.5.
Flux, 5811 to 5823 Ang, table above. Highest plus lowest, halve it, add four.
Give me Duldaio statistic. 15.4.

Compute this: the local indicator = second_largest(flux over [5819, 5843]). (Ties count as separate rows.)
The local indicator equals 11.4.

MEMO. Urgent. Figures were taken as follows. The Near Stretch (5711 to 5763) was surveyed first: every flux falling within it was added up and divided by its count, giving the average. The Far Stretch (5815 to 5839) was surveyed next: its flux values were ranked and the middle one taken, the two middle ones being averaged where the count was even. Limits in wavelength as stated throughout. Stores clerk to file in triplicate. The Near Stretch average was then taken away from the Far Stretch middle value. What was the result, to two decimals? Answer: 0.20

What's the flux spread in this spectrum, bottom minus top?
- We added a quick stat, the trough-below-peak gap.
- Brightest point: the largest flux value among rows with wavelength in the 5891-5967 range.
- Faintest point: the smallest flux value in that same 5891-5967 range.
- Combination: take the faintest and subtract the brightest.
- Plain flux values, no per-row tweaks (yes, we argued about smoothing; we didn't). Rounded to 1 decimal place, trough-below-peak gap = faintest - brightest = -1.7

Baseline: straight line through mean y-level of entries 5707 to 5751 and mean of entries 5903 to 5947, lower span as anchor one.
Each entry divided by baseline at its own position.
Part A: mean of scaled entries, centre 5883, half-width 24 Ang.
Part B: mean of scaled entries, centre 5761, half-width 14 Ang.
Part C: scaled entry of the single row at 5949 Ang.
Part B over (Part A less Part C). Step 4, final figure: -11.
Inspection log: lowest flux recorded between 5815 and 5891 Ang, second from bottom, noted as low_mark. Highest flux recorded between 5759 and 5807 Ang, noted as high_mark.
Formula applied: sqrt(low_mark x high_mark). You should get 10.7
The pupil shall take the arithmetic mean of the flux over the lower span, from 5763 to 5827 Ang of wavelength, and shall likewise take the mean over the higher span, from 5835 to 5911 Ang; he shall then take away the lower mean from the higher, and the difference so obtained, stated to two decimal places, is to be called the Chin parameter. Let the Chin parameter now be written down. -0.57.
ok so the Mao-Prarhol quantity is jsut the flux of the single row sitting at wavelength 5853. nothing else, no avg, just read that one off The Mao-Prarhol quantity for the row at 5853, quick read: 10.96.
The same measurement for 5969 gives 10.91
